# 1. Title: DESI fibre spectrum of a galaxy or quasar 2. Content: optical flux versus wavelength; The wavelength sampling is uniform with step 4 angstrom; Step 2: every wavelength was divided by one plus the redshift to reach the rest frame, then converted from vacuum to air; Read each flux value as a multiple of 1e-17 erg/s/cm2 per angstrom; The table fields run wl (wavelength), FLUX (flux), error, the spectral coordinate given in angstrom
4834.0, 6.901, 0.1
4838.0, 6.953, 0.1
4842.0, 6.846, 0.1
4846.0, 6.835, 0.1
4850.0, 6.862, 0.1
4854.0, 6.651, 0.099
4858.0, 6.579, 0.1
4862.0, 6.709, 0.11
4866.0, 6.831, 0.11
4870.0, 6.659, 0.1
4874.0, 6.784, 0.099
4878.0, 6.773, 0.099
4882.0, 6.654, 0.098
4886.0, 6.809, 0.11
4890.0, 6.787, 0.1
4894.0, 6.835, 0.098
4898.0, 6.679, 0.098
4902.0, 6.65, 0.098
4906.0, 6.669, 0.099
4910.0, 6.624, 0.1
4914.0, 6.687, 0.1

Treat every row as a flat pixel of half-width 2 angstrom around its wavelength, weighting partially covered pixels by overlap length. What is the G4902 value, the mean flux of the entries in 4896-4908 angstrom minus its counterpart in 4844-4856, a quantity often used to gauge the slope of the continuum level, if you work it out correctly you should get -0.12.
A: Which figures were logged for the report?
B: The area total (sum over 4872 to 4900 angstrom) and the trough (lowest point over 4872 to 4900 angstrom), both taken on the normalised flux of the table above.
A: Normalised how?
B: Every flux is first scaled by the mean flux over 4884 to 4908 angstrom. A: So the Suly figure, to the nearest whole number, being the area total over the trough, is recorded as 7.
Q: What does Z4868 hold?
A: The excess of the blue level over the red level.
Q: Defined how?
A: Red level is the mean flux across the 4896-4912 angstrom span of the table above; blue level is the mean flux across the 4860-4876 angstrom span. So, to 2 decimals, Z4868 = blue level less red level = 0.09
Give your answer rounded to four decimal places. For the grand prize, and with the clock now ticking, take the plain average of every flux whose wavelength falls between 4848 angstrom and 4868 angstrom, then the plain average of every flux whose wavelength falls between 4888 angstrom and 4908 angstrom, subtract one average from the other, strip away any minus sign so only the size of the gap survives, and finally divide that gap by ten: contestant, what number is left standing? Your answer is 0.0002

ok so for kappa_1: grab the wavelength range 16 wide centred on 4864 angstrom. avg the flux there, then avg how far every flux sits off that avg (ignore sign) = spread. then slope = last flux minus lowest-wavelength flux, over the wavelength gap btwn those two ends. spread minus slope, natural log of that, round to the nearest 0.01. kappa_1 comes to -2.68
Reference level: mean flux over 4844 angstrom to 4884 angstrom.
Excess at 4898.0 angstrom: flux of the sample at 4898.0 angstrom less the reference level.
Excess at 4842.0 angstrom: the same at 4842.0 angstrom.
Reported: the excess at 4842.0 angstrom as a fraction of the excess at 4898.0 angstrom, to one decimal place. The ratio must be -2.1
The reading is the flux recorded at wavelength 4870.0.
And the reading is 6.659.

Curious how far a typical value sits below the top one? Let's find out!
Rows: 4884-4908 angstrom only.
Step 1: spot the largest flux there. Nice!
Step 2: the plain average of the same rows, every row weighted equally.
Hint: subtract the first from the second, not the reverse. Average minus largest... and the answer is -0.097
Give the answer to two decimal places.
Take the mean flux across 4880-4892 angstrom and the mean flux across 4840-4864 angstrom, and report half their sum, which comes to 6.75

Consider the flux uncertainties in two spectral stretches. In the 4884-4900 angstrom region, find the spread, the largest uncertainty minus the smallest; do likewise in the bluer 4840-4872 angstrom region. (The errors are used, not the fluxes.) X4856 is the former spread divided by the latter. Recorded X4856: 1.1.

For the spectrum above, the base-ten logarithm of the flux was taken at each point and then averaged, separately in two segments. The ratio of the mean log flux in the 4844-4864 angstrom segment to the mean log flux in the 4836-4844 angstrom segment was 0.987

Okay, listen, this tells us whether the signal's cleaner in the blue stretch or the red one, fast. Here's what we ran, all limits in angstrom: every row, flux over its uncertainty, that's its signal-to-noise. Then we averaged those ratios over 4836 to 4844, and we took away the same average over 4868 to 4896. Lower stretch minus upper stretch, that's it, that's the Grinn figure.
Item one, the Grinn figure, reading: 1.7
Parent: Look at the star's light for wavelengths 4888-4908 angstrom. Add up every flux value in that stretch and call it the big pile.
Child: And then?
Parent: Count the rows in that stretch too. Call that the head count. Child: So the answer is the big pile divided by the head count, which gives 6.72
